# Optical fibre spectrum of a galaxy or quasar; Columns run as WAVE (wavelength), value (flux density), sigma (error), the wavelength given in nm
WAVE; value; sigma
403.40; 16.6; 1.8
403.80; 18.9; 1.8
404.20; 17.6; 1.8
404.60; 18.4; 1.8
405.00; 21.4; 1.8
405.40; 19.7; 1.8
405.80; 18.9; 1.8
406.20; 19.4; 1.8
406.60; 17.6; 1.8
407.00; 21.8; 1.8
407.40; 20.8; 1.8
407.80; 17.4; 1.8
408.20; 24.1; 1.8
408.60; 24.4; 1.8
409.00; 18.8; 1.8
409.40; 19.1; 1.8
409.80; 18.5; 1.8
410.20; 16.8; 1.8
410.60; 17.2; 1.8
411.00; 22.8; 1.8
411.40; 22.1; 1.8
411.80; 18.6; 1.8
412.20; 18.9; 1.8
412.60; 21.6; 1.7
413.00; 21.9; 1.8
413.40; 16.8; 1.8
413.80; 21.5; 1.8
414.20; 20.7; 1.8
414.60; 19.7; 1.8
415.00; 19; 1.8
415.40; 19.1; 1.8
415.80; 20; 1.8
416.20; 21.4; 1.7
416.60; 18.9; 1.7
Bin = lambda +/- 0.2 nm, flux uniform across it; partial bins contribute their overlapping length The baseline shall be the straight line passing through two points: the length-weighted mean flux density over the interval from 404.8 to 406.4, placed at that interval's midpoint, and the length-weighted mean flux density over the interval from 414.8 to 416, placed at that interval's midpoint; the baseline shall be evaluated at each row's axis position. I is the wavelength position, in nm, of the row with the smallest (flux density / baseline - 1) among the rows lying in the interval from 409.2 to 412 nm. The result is 410.20 nm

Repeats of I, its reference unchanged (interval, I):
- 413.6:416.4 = 415.00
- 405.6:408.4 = 407.80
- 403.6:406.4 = 404.20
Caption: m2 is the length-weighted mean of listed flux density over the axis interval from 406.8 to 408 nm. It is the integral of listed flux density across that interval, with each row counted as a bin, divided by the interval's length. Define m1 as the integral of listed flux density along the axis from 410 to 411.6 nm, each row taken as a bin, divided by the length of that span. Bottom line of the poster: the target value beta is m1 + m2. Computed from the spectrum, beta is 39.7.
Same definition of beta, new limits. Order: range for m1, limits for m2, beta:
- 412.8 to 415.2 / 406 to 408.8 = 40.7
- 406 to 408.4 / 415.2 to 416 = 39.7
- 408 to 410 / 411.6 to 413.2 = 41.2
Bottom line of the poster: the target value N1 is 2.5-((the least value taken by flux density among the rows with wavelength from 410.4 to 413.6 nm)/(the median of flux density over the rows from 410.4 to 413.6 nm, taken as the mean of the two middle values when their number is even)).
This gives 1.67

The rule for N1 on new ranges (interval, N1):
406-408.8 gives 1.66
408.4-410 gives 1.52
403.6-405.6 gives 1.57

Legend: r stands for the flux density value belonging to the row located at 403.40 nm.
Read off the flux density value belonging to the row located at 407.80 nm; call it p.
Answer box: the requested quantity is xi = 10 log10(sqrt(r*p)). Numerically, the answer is 12.3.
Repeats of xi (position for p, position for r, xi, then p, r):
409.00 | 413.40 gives 12.5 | 18.8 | 16.8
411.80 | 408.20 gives 13.3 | 18.6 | 24.1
